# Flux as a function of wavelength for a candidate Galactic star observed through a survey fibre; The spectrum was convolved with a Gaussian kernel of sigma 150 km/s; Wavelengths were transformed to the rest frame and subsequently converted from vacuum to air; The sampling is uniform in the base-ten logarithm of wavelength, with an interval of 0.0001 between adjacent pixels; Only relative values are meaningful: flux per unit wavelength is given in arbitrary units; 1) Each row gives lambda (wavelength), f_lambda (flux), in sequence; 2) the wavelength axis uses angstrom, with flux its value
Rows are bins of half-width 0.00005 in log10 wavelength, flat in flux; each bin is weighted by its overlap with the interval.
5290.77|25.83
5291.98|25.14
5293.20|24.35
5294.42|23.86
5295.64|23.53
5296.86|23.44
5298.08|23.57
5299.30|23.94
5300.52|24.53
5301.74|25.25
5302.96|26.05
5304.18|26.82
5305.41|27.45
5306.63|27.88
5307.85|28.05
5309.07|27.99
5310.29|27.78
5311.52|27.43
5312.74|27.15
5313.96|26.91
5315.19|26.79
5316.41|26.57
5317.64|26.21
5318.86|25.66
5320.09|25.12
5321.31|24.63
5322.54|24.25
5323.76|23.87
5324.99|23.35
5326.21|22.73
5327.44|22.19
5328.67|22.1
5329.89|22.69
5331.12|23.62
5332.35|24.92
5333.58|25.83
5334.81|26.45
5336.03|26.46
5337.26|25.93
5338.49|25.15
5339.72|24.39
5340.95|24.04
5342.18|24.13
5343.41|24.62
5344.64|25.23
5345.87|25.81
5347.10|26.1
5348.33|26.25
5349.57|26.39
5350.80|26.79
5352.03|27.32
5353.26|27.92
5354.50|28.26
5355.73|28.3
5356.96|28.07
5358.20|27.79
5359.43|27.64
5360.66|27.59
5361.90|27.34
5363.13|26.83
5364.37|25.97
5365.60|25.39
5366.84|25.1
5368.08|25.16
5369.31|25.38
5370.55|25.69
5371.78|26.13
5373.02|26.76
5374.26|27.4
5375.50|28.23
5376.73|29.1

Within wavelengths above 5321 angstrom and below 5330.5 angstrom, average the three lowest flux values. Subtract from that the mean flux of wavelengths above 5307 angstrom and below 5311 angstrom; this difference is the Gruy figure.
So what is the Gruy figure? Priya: -6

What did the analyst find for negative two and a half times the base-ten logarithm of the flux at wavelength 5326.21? -3.39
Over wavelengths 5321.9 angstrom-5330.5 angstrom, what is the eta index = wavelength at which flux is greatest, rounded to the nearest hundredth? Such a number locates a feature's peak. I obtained 5322.54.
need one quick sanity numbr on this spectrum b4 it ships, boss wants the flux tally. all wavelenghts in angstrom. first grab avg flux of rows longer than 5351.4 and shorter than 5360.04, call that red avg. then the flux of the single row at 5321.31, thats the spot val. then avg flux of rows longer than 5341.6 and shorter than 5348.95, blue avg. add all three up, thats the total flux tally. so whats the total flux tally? 78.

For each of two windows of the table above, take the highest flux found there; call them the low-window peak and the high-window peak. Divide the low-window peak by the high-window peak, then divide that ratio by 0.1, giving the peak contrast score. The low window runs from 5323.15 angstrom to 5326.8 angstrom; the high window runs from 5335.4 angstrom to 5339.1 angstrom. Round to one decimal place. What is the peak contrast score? 9.0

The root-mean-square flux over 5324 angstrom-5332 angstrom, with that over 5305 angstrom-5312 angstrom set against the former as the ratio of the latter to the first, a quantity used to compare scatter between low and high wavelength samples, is 1.22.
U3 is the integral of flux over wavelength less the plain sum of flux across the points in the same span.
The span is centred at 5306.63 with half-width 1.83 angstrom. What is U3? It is 18.5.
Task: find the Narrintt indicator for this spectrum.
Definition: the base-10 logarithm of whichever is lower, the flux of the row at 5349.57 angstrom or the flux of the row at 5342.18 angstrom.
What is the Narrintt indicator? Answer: 1.38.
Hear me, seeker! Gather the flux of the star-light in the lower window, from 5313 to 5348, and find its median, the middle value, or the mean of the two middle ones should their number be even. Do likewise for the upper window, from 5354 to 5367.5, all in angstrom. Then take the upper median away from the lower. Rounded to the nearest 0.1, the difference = -2.6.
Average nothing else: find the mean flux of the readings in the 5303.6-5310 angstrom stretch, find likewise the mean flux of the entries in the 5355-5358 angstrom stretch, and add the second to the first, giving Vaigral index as 55.8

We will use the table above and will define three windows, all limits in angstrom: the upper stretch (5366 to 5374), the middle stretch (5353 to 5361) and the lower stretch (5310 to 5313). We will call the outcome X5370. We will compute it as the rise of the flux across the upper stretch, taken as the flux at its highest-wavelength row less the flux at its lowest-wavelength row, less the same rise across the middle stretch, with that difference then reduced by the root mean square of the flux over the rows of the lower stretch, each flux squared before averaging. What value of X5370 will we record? -25.5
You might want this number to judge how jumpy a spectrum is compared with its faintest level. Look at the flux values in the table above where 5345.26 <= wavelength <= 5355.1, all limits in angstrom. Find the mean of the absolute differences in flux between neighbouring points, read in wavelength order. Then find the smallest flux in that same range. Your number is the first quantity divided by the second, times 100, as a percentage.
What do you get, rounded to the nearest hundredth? 1.36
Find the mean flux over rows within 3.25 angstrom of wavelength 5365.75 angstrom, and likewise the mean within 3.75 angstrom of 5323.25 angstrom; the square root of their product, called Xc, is 24.8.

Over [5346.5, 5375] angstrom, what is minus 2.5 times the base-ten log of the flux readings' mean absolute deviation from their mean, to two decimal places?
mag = 0.14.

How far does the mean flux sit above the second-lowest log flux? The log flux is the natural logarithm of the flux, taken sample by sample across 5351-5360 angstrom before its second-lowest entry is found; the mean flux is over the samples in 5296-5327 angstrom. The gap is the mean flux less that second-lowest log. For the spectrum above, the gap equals 22.4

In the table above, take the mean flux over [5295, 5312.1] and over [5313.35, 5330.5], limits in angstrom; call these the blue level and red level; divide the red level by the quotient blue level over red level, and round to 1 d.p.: 23.1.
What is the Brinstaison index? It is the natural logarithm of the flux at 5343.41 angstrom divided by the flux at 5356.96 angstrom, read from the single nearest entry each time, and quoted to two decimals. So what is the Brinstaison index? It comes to -0.13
